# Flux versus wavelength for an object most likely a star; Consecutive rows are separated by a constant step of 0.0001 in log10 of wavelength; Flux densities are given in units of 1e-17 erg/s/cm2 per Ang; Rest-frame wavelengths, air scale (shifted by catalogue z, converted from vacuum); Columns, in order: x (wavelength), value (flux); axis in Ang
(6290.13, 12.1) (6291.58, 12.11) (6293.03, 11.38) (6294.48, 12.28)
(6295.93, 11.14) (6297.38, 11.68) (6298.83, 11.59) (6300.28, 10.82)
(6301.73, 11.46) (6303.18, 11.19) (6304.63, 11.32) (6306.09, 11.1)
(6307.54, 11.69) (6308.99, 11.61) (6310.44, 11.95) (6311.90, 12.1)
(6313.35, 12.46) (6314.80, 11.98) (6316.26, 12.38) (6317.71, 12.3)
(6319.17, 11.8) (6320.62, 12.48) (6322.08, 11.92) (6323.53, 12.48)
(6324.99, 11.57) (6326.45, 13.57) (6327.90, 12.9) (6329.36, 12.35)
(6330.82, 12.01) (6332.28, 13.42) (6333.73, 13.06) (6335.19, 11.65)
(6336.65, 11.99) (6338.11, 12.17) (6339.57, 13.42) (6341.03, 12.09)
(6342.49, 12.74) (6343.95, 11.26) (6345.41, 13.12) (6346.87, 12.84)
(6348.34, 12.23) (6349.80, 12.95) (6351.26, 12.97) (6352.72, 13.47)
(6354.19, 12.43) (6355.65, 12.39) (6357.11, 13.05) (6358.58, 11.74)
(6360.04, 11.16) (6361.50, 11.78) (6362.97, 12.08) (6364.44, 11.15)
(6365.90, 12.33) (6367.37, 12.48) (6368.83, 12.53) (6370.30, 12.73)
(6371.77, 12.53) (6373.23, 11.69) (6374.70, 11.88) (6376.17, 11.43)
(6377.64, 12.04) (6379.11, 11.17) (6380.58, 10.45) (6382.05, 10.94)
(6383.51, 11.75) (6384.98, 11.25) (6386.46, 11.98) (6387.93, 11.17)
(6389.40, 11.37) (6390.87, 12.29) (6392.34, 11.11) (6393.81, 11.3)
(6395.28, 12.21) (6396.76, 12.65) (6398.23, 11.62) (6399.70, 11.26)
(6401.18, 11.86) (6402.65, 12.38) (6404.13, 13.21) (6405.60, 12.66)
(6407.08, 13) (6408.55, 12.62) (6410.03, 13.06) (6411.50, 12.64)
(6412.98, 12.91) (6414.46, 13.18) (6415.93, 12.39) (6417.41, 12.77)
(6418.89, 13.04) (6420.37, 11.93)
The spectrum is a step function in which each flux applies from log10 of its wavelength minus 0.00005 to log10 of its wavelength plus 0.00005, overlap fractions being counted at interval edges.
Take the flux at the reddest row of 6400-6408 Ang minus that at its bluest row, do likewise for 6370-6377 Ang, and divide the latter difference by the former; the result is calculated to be -1.1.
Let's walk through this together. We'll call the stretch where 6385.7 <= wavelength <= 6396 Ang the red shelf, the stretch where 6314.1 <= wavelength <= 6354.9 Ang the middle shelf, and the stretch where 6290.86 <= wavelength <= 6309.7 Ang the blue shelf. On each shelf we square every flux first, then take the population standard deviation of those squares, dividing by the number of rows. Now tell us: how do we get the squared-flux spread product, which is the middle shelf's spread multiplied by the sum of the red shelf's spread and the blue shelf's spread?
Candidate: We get 305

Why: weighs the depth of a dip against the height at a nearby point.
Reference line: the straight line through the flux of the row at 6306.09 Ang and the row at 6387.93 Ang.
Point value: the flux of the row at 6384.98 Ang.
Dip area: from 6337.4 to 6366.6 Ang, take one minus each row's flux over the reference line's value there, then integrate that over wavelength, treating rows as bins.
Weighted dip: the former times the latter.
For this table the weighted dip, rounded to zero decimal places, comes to -36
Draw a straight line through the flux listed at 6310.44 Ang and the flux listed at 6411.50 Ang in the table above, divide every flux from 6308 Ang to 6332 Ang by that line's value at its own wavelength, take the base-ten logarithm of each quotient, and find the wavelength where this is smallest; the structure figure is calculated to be 6324.99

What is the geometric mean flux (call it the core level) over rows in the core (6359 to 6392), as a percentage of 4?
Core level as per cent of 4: 293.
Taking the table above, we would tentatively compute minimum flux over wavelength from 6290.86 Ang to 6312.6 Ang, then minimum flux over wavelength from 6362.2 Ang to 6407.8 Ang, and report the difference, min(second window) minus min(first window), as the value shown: -0.37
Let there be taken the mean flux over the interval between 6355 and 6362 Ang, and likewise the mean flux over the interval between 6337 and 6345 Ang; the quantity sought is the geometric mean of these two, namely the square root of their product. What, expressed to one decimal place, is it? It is 12.2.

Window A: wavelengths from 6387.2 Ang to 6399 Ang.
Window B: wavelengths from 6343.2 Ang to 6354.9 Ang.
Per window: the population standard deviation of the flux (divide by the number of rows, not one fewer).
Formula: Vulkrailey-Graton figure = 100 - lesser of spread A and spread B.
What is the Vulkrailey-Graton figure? 99.5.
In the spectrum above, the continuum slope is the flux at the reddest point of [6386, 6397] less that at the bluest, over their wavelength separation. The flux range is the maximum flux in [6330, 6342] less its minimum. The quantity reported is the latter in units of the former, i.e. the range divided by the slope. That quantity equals 27.2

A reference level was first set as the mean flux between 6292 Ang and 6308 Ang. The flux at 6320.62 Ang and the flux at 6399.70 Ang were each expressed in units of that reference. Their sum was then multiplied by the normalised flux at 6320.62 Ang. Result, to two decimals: 2.27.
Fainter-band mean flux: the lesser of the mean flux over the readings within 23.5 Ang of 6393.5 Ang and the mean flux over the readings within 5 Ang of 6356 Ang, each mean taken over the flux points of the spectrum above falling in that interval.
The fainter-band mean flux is 12.02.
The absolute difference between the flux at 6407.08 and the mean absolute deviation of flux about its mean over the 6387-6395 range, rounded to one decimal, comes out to 12.7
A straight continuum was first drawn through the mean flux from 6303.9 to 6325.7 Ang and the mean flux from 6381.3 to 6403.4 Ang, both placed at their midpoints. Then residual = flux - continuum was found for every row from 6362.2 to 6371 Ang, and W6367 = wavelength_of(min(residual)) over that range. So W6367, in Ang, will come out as 6364.44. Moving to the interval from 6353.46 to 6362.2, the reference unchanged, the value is 6360.04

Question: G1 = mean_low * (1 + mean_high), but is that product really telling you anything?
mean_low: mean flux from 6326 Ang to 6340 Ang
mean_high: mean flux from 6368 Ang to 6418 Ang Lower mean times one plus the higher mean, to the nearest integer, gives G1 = 165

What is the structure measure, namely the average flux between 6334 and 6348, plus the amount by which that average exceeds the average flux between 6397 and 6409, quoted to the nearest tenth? 12.4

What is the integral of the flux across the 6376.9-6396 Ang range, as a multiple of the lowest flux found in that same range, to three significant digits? 21.0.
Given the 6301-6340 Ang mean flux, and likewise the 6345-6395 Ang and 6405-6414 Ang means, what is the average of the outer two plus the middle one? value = 24.5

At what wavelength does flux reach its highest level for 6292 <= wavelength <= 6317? 6313.35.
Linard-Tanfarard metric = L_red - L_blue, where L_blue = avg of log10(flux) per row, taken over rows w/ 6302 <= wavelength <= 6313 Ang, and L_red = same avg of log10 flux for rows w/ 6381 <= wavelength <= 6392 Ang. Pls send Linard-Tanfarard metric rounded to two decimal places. 0.00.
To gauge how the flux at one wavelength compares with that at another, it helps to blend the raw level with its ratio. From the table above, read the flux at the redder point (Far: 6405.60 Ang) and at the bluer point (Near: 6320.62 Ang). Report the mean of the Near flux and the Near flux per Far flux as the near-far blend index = 6.7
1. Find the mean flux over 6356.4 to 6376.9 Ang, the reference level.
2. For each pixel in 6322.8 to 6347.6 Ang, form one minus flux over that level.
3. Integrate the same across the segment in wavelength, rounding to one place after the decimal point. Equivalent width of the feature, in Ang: -1.0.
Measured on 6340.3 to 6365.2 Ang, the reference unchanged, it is -0.6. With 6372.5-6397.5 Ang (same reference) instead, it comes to 1.0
